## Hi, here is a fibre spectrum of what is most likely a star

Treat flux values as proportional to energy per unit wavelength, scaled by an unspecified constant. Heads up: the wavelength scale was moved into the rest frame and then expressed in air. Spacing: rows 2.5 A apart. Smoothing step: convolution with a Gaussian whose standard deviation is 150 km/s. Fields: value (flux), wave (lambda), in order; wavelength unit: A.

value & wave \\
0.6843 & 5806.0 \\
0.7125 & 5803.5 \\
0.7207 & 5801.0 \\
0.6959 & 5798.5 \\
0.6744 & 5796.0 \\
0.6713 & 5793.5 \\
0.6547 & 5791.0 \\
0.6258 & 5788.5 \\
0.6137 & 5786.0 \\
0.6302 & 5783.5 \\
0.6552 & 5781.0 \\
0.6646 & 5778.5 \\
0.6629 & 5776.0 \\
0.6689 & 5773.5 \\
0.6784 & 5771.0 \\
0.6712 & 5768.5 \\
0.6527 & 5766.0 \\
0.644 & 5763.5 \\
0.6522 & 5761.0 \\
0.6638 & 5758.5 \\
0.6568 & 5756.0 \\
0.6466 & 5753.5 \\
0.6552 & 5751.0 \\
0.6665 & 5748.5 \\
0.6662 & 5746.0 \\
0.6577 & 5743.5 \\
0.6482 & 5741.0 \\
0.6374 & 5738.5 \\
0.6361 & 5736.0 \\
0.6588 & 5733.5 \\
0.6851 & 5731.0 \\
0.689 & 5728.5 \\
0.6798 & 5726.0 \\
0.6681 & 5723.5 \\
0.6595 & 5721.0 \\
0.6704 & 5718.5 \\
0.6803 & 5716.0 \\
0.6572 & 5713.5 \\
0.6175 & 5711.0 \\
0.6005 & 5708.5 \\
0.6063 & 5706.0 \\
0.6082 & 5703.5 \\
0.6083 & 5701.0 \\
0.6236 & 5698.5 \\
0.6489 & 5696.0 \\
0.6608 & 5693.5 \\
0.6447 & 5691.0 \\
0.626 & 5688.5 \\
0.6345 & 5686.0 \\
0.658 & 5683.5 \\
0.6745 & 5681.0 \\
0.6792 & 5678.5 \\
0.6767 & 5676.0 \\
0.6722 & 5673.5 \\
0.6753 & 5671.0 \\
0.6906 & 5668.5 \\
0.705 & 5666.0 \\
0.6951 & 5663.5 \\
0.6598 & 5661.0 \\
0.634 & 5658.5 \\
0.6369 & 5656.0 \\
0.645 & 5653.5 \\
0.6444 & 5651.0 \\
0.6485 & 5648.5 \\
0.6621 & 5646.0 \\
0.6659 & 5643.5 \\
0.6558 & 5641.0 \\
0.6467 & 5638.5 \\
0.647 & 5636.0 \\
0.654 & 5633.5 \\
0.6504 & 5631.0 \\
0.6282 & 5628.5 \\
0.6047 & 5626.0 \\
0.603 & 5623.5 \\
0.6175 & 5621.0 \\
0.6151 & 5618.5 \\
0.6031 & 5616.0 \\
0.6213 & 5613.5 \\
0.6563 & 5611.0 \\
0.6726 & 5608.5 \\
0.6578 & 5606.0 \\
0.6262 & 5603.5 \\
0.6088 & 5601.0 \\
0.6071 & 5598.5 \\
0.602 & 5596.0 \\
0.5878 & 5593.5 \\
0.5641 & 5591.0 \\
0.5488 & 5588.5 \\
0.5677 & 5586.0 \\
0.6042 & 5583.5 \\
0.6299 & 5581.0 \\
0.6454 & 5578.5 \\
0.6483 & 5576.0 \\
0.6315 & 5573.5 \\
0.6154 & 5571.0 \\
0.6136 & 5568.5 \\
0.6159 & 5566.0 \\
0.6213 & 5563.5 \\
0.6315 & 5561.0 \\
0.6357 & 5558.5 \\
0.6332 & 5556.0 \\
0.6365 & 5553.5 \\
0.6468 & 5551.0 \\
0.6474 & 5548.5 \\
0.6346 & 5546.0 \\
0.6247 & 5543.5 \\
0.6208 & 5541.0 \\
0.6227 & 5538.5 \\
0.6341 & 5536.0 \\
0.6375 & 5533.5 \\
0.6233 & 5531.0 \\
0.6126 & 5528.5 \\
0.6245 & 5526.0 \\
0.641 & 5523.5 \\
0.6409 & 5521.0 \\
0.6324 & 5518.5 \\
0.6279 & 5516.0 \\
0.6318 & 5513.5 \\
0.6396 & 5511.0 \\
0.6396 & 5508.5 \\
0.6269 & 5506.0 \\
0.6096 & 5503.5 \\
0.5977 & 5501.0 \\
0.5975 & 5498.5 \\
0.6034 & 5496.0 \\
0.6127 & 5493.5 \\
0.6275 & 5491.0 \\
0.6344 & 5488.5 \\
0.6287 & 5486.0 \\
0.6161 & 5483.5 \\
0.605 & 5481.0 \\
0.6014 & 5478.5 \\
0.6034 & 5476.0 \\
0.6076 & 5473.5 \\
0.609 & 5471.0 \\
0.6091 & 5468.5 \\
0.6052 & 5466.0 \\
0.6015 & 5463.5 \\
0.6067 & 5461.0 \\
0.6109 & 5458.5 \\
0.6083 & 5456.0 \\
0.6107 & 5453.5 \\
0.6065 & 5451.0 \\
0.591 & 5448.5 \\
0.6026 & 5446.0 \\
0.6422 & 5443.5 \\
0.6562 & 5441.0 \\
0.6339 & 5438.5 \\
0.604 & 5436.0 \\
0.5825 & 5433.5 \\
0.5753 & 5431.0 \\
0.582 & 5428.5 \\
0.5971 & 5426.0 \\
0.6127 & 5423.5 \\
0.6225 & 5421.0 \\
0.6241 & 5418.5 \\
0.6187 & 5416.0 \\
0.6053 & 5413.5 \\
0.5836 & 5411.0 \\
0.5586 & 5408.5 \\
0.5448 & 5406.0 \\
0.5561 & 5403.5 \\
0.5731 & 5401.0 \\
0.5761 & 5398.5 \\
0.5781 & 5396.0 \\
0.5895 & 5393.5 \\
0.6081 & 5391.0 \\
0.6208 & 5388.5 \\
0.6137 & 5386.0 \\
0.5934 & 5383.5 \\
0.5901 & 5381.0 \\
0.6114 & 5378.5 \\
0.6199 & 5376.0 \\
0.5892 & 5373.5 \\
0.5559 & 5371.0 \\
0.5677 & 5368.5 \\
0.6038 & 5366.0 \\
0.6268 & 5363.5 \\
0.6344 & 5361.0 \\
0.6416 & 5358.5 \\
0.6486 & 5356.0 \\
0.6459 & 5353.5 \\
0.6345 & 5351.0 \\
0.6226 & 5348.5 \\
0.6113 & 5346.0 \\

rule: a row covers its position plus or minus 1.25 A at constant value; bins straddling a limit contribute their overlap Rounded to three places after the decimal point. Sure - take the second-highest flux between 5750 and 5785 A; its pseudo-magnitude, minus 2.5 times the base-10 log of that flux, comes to 0.433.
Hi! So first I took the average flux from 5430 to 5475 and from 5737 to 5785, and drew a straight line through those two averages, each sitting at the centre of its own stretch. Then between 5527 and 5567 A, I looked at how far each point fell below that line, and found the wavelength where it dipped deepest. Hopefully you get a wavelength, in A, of 5566.0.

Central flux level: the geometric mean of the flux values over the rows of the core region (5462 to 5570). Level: 0.622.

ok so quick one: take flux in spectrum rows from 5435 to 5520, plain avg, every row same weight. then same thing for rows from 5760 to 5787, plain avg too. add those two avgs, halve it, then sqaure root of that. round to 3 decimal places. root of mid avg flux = 0.797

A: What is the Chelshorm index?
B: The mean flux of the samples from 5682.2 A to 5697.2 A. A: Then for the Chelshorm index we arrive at 0.65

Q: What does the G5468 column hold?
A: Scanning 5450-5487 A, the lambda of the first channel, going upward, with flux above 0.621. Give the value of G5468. 5486.0 A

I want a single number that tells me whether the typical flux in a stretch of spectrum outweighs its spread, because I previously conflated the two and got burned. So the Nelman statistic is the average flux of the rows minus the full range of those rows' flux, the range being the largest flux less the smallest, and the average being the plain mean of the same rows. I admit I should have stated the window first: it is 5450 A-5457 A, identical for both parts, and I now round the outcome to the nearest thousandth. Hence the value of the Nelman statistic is 0.604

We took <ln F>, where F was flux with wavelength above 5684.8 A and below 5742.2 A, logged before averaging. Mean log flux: -0.44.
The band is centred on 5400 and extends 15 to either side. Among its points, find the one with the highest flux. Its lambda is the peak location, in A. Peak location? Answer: 5388.5 A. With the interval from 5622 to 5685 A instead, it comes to 5666.0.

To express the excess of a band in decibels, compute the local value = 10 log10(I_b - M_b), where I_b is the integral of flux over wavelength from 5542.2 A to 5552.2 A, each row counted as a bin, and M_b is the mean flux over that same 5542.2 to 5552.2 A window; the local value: 7.59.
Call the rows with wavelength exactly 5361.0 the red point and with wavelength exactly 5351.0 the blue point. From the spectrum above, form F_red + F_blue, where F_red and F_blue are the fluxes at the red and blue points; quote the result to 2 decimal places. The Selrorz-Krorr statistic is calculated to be 1.27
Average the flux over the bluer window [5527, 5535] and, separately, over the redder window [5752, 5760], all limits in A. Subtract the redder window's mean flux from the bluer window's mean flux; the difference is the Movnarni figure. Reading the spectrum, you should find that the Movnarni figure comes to -0.031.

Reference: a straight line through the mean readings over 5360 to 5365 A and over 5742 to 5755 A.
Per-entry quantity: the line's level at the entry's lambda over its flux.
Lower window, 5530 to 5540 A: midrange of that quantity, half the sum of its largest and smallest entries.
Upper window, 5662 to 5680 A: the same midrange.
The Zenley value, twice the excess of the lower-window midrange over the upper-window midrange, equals 0.14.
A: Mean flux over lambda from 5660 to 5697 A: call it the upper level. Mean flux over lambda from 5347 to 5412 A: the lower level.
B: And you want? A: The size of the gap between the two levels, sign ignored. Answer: 0.067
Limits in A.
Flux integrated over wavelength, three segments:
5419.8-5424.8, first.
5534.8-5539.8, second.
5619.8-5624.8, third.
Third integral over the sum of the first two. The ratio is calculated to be 0.490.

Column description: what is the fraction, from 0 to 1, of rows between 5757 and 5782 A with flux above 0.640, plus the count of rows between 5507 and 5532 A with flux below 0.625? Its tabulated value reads 4.0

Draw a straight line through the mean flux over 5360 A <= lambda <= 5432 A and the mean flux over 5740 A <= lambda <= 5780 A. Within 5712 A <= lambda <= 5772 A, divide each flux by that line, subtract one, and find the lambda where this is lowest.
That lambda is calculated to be 5736.0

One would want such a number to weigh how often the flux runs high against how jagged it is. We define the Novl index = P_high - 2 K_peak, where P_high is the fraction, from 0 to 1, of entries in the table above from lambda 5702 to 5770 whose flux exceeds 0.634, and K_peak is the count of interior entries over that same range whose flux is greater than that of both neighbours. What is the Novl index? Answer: -7.1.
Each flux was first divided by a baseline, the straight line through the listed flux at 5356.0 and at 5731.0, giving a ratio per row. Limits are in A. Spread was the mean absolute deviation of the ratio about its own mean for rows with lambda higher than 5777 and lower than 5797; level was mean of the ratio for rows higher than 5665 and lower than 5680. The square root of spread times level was 0.17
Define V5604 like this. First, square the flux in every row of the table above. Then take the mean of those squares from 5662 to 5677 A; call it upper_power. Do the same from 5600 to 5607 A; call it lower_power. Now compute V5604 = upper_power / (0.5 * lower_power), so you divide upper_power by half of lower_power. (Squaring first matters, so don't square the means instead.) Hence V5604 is 2.36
